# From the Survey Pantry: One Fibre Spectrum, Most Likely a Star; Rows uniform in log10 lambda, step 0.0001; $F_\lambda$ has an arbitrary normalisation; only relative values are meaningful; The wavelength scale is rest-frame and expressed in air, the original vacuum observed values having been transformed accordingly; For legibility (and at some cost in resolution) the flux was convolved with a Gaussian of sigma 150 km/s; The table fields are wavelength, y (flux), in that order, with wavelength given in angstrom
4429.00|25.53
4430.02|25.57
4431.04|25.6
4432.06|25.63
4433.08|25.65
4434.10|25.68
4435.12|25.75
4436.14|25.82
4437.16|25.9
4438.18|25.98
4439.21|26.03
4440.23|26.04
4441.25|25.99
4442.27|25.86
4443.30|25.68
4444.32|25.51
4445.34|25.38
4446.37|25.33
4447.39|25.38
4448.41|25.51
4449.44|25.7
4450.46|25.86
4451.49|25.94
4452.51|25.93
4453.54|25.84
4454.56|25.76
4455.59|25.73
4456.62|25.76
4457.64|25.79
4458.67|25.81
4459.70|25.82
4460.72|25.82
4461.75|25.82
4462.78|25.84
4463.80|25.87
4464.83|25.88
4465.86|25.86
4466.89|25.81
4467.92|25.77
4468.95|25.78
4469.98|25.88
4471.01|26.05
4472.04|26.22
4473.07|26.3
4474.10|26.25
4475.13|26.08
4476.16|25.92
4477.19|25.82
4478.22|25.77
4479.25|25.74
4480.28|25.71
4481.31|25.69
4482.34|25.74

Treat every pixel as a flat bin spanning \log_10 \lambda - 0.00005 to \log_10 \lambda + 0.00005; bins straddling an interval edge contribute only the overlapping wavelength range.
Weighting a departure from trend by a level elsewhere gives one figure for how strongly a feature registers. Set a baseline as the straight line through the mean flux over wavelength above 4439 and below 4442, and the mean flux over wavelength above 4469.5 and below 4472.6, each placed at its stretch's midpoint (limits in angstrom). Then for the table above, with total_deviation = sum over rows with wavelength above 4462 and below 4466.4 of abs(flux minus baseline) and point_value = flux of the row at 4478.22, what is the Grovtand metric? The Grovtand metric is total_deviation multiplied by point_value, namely 19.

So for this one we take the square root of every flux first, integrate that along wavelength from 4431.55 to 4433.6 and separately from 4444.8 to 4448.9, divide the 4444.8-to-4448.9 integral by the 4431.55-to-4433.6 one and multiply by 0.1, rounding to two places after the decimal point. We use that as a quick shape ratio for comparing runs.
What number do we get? 0.20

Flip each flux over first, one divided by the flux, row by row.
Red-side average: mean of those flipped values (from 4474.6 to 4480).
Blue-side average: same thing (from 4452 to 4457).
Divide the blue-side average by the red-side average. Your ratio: 1.00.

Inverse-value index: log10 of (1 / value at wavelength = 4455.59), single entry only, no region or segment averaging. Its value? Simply -1.410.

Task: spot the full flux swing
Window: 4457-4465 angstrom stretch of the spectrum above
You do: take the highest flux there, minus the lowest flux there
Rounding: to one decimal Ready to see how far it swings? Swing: 0.1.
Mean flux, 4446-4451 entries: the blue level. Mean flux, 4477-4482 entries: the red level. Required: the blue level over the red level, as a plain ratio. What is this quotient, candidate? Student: 0.99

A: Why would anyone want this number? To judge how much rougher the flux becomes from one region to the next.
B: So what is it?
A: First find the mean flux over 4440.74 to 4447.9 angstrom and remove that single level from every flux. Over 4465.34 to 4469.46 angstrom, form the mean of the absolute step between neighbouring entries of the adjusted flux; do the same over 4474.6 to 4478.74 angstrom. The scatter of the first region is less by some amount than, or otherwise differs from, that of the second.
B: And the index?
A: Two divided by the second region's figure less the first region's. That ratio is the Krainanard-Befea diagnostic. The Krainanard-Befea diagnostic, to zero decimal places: 29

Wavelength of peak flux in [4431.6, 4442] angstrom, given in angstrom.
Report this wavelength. 4440.23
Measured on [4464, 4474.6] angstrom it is 4473.07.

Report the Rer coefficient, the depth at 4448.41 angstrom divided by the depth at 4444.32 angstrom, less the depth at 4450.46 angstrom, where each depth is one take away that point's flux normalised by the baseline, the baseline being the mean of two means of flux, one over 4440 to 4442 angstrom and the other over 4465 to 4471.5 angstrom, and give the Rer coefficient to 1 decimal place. 1.0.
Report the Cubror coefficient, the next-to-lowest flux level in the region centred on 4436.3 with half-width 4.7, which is 25.65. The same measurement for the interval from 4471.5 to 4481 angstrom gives 25.74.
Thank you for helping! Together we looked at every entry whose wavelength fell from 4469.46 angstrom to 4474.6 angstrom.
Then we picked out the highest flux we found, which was 26.3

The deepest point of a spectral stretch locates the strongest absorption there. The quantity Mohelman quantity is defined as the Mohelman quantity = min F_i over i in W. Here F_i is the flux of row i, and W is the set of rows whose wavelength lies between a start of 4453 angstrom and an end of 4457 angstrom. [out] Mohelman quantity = 25.73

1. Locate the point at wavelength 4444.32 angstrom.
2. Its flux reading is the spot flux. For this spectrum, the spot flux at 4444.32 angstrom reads 25.51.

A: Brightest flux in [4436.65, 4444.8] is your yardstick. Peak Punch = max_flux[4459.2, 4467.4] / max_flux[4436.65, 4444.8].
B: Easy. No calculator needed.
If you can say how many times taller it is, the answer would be 0.994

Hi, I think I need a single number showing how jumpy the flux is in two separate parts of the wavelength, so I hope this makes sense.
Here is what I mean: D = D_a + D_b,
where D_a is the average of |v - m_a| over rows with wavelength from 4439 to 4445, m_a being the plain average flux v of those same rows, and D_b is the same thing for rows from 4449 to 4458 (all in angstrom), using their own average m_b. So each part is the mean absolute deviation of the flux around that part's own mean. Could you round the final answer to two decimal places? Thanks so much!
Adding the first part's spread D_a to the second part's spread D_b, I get 0.24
